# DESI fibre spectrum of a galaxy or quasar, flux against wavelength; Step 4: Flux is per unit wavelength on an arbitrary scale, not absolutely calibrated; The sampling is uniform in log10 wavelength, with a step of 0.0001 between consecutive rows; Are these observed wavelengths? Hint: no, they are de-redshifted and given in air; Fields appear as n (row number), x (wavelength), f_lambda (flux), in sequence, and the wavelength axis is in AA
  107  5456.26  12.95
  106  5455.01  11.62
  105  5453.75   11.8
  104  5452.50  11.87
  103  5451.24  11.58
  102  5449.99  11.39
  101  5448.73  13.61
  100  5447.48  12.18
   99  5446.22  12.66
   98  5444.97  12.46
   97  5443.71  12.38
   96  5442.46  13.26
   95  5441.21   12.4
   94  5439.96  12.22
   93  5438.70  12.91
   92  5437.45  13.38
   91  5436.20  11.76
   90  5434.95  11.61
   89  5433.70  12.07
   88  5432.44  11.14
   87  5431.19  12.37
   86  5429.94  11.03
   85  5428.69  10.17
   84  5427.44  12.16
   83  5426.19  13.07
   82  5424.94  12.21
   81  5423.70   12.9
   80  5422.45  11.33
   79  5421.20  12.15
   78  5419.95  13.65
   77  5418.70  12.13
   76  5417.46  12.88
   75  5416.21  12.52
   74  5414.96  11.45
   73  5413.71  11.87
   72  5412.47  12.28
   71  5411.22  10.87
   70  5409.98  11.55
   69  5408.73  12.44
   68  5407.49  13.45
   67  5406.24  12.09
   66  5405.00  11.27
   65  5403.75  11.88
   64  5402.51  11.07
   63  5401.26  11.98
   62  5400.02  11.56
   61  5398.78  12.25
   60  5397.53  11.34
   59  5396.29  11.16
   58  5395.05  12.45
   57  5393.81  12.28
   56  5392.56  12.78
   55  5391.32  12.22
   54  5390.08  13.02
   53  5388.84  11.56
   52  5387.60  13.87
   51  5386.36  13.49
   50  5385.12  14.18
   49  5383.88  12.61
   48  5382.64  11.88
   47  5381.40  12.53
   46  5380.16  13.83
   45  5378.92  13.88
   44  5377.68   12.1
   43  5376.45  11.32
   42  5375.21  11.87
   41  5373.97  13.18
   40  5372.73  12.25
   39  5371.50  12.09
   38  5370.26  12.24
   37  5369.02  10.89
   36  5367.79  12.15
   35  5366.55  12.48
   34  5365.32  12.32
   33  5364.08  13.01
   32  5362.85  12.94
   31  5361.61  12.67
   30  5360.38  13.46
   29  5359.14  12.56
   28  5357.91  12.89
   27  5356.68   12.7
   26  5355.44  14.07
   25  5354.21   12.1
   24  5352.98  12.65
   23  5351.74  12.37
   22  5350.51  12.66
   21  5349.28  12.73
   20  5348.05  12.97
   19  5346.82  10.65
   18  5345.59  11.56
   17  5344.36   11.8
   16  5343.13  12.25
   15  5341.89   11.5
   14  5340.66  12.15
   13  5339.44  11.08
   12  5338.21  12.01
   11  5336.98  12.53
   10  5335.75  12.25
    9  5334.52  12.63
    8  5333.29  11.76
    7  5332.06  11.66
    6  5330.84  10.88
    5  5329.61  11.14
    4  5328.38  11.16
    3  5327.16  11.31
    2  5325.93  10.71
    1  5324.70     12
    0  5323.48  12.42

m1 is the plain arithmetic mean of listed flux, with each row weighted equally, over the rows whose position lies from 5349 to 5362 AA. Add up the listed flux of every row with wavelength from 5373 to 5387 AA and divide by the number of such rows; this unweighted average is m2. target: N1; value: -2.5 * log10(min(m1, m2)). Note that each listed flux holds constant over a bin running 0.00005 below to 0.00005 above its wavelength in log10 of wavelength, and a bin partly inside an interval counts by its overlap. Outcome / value -2.768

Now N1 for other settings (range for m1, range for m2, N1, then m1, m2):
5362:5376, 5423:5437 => -2.685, 12.31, 11.9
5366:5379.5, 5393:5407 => -2.676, 12.22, 11.8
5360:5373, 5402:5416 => -2.683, 12.41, 11.8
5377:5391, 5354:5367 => -2.771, 13.00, 12.8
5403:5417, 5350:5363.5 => -2.695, 11.97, 12.8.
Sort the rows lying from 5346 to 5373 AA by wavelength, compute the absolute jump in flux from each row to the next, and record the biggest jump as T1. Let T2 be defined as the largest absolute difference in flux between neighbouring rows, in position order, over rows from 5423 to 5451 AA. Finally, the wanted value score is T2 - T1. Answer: -0.1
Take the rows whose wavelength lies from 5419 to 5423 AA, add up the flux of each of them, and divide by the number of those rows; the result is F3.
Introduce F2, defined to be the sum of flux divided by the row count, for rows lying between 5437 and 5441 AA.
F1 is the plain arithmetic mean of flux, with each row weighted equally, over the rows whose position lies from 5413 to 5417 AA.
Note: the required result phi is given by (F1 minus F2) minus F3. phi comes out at -13.3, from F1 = 11.9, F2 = 12.8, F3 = 12.4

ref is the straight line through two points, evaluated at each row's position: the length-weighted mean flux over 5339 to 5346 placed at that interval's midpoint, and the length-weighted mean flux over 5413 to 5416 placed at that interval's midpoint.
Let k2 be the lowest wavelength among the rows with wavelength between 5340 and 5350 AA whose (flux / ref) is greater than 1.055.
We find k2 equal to 5348.05 AA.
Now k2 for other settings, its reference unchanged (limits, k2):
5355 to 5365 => 5355.44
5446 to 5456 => 5446.22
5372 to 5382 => 5373.97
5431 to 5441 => 5437.45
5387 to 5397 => 5387.60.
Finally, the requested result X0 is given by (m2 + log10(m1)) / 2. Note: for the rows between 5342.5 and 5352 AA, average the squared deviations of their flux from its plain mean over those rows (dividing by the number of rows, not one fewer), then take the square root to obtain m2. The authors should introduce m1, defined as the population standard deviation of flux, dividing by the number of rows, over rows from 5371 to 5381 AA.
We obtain 0.33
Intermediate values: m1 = 0.89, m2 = 0.71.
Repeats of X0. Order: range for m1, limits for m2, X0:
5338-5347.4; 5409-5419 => 0.16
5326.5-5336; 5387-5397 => 0.27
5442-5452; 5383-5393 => 0.33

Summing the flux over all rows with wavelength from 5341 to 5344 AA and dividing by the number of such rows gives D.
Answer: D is 11.9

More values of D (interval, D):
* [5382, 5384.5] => 12.2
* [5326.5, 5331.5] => 11.1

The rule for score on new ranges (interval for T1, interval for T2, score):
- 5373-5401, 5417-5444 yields -0.3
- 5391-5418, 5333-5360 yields 0.9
